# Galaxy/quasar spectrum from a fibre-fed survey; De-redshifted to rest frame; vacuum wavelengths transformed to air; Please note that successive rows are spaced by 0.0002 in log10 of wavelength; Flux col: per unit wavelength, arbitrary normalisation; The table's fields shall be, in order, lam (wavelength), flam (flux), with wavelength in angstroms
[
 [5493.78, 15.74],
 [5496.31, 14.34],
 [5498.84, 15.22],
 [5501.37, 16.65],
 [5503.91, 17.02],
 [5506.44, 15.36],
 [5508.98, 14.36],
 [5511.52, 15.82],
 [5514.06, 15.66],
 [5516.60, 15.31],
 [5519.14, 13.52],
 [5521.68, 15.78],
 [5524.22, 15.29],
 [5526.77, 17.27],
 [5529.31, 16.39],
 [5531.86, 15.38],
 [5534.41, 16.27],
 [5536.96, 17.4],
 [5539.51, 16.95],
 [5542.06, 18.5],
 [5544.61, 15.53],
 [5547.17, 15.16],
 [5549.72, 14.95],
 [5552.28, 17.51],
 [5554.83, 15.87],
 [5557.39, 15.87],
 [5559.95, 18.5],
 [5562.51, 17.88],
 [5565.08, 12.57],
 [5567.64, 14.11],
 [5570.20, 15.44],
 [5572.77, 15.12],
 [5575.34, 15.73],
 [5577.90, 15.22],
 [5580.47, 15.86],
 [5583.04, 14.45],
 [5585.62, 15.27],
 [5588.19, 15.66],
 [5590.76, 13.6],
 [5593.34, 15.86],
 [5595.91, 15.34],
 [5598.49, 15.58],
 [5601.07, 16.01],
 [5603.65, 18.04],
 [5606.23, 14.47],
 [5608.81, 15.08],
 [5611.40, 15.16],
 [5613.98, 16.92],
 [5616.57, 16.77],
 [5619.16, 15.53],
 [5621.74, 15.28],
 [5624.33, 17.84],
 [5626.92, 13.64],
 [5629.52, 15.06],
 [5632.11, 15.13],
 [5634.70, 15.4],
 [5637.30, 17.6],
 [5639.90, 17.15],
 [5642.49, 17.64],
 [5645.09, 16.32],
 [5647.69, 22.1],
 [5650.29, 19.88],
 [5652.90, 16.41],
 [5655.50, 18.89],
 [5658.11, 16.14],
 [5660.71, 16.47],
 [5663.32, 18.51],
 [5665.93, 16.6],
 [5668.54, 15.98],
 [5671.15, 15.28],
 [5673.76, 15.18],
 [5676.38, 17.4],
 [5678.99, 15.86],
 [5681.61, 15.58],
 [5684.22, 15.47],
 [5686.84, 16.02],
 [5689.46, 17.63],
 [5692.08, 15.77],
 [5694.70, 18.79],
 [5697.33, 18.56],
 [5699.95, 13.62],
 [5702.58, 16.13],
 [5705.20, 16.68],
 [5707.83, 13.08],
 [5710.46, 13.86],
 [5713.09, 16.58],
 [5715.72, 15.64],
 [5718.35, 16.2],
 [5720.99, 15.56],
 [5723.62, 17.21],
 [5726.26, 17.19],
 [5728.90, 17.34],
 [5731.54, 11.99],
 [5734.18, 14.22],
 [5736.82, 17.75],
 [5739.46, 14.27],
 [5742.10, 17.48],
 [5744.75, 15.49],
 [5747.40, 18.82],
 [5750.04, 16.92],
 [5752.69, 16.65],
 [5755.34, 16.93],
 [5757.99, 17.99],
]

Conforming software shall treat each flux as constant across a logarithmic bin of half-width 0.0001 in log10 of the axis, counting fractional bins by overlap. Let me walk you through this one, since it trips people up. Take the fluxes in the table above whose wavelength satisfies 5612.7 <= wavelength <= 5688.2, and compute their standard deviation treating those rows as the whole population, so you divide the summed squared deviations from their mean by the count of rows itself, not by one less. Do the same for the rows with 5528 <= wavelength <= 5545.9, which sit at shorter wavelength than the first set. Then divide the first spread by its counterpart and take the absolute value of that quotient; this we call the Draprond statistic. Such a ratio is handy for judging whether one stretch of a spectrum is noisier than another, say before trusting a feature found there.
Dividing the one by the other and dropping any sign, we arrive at 1.64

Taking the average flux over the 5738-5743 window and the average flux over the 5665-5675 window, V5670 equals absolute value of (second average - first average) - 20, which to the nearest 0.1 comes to -19.9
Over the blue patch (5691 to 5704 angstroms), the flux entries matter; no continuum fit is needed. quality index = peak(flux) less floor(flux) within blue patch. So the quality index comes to 5.2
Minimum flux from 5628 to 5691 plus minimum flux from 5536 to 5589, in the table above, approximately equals 27.6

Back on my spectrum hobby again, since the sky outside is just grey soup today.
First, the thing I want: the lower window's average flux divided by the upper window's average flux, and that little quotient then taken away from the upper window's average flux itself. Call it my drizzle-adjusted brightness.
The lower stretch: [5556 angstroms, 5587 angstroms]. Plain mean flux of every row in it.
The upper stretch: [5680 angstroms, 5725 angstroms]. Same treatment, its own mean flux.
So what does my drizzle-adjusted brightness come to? 15.1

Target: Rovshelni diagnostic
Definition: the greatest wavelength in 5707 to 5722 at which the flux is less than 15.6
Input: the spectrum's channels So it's 5720.99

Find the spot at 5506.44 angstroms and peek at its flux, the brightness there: 15.36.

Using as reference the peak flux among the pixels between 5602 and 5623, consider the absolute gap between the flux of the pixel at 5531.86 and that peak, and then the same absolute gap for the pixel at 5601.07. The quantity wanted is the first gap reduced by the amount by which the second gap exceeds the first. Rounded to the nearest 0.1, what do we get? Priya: 3.3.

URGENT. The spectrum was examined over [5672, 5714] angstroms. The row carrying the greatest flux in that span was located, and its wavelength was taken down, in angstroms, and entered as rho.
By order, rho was 5694.70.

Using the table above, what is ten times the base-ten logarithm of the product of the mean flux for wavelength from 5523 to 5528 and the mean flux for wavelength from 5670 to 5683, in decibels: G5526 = 24.1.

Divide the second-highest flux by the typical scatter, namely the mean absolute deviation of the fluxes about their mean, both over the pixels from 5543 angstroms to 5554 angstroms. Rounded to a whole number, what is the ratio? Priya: 18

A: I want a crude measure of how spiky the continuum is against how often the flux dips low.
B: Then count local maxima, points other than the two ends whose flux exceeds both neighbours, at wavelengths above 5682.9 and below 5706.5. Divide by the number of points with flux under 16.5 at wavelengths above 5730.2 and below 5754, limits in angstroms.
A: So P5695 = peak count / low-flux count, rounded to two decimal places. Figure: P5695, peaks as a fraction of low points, 0.50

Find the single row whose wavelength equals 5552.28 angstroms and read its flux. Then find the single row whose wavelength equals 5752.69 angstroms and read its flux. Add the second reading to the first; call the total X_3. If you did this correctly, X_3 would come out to 34.2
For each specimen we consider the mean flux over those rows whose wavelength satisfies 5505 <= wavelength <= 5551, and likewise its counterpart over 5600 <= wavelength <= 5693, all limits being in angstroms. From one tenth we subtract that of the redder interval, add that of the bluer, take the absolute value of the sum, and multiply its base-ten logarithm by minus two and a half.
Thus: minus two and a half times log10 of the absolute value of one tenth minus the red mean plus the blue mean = 0.6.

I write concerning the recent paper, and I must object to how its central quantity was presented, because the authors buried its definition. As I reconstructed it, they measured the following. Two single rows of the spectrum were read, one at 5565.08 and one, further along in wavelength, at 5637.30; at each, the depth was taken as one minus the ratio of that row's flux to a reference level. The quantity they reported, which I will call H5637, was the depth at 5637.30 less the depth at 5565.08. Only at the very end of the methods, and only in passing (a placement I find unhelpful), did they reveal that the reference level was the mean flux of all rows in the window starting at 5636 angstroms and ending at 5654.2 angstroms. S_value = -0.28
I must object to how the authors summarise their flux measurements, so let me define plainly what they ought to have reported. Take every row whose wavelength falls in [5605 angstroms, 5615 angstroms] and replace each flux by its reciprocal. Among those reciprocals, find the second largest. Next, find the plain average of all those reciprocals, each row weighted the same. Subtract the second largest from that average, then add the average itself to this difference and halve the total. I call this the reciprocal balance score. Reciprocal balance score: 0.032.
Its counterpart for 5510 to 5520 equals 0.034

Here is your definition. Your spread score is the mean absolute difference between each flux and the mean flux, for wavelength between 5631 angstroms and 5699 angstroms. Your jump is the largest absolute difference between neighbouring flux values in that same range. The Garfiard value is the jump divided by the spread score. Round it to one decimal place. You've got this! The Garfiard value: 4.4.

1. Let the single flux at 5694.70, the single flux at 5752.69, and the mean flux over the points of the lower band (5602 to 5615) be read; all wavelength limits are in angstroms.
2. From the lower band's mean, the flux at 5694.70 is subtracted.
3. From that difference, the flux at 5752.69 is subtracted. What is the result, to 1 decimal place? -19.5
